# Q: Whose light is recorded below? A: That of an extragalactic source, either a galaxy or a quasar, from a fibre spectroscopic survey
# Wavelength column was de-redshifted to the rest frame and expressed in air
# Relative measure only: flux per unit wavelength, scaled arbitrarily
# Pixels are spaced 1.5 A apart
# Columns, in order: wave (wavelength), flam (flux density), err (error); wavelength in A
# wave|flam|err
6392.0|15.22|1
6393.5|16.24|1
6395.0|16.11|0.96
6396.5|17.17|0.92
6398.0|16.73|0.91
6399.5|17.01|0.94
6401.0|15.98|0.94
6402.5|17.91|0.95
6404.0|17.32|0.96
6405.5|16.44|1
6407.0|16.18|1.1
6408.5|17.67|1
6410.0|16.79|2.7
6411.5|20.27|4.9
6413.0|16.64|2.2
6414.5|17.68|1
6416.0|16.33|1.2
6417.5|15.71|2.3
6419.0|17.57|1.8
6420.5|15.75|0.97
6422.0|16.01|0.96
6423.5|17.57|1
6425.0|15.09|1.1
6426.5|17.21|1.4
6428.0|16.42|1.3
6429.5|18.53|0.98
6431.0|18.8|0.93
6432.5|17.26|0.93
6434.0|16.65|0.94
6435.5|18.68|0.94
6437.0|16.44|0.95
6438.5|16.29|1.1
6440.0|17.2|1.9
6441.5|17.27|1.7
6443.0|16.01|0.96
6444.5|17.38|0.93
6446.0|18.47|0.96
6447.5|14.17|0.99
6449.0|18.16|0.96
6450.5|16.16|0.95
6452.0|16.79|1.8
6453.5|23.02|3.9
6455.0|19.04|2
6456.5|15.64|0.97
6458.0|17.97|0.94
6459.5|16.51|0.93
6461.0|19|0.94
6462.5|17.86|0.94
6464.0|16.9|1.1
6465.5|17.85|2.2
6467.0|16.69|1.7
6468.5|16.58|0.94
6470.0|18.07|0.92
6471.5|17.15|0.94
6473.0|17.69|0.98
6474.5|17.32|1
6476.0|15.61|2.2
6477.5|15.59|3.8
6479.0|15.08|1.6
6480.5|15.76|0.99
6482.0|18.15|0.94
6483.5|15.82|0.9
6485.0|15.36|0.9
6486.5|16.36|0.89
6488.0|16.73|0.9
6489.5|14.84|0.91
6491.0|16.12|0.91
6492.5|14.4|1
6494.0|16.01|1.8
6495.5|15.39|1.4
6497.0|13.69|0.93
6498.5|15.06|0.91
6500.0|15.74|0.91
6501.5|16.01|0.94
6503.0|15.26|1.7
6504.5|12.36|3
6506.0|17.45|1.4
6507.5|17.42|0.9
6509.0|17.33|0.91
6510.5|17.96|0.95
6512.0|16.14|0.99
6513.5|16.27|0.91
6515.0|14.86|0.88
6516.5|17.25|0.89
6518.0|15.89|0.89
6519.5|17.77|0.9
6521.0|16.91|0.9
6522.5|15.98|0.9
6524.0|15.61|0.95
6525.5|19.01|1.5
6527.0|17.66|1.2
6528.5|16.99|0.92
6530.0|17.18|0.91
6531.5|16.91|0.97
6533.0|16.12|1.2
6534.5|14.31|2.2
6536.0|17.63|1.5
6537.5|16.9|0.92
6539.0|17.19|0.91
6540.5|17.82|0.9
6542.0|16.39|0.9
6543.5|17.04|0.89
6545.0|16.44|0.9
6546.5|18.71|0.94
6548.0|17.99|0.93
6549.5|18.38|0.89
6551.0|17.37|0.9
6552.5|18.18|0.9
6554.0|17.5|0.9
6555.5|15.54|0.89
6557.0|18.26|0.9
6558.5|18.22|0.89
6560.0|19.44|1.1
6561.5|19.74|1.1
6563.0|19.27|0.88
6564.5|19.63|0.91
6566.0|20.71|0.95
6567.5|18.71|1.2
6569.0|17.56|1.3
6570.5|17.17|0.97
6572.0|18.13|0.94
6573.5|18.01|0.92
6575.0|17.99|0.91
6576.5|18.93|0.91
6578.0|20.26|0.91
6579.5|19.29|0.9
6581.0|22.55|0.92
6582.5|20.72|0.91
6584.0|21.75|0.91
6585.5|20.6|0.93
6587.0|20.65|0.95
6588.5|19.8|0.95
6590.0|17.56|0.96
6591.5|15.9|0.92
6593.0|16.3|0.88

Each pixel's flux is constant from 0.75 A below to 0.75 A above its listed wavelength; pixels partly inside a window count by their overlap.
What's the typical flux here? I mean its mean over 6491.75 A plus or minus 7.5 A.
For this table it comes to 15.4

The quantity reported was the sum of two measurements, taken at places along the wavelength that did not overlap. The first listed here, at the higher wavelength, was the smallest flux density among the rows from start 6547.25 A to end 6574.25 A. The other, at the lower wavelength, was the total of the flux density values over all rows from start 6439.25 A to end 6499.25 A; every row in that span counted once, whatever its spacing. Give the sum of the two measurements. 684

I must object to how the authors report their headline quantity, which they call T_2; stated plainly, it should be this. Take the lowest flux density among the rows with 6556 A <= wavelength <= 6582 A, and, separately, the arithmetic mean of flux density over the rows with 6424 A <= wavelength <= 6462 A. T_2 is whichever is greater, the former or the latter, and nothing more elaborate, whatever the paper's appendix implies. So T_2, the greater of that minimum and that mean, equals 17.4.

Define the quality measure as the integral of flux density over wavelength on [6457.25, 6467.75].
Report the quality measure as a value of 184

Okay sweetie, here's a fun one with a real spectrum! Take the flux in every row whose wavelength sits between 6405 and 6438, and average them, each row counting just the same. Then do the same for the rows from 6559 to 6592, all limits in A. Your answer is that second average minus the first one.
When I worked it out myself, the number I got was 2.2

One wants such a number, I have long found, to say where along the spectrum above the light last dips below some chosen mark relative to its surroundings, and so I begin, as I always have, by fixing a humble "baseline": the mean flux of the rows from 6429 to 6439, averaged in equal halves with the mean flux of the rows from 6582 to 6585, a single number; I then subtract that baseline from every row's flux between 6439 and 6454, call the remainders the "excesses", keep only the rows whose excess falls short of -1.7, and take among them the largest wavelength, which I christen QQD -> 6452.0 A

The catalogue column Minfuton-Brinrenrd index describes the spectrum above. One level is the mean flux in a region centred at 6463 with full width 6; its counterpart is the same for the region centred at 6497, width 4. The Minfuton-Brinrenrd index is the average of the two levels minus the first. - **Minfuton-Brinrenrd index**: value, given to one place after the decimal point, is -1.6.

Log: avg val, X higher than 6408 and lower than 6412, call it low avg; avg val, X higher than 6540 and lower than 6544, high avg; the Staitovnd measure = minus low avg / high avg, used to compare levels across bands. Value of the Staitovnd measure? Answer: -1.07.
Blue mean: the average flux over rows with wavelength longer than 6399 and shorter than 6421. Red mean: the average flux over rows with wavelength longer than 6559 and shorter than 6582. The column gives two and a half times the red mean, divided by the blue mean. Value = 2.8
